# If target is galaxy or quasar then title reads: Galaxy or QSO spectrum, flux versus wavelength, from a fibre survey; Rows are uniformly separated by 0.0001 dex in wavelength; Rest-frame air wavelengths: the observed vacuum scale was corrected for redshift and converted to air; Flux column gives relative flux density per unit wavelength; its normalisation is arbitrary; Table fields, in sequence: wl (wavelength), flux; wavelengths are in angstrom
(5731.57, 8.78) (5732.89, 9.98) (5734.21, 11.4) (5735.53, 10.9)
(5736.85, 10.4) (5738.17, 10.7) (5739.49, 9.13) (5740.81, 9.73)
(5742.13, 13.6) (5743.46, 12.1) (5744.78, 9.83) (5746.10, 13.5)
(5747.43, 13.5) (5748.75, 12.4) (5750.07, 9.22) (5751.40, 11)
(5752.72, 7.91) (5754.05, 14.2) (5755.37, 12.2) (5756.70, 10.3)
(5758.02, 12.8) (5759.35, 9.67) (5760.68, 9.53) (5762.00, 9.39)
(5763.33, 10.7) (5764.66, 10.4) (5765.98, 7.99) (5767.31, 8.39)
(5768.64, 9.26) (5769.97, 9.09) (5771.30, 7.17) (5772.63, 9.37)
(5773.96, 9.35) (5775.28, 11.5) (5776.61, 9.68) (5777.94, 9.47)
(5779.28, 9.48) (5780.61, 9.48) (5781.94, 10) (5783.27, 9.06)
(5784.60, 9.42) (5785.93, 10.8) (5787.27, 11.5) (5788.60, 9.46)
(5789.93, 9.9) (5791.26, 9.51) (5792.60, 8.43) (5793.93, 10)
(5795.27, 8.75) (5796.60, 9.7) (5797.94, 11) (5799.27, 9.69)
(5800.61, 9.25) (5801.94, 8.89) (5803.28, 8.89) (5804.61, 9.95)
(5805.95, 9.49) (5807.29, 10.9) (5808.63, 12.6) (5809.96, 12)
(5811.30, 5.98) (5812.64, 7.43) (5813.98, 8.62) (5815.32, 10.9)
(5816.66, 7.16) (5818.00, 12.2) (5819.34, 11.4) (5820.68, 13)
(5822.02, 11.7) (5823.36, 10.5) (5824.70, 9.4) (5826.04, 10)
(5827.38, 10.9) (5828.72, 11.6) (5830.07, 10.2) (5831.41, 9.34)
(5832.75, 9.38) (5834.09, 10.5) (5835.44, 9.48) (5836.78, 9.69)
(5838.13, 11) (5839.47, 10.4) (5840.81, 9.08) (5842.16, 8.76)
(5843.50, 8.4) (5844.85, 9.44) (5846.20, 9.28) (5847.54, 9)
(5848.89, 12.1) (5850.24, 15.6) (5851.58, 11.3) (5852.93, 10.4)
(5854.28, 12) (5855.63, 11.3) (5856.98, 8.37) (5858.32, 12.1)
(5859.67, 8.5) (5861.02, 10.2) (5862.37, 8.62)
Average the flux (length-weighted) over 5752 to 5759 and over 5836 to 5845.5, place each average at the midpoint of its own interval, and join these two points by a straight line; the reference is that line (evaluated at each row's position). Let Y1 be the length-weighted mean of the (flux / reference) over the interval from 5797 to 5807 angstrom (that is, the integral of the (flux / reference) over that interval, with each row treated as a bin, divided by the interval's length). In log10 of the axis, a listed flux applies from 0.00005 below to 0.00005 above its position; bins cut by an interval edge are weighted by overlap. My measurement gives 0.93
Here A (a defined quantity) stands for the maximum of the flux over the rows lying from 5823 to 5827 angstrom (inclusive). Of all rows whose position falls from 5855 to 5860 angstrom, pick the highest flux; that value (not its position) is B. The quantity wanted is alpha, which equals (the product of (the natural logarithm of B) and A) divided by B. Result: 2.16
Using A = 10.5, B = 12.1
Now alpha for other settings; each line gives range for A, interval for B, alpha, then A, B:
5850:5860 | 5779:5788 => 3.31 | 15.6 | 11.5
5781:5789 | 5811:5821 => 2.27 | 11.5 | 13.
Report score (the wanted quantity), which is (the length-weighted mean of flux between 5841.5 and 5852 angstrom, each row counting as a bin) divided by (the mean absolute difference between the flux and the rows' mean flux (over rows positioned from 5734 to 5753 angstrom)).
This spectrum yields 7.6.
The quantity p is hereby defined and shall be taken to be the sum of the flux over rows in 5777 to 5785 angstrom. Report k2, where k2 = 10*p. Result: 569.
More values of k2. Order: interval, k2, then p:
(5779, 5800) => 1562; 156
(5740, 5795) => 4203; 420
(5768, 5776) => 557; 56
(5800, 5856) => 4294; 429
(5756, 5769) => 984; 98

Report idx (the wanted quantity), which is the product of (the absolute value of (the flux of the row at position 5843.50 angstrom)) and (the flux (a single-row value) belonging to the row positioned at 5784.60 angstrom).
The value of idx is 79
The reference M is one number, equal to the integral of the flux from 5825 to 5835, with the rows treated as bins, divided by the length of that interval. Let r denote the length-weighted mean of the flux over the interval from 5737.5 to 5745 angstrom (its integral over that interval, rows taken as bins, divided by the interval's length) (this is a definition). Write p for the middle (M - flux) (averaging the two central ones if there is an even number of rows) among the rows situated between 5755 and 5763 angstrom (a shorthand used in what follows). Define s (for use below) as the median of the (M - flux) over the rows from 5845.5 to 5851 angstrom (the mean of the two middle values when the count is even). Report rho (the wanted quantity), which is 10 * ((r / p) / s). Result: -982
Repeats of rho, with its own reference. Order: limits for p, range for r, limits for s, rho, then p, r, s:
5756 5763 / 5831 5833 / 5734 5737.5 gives -250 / 0.6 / 9.4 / -0.7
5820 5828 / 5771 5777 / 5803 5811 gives 989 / -0.5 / 9.6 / -0.2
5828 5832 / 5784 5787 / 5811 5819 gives 2061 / 0.0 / 10.3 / 2.2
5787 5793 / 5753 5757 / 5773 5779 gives 260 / 0.7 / 12.0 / 0.6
